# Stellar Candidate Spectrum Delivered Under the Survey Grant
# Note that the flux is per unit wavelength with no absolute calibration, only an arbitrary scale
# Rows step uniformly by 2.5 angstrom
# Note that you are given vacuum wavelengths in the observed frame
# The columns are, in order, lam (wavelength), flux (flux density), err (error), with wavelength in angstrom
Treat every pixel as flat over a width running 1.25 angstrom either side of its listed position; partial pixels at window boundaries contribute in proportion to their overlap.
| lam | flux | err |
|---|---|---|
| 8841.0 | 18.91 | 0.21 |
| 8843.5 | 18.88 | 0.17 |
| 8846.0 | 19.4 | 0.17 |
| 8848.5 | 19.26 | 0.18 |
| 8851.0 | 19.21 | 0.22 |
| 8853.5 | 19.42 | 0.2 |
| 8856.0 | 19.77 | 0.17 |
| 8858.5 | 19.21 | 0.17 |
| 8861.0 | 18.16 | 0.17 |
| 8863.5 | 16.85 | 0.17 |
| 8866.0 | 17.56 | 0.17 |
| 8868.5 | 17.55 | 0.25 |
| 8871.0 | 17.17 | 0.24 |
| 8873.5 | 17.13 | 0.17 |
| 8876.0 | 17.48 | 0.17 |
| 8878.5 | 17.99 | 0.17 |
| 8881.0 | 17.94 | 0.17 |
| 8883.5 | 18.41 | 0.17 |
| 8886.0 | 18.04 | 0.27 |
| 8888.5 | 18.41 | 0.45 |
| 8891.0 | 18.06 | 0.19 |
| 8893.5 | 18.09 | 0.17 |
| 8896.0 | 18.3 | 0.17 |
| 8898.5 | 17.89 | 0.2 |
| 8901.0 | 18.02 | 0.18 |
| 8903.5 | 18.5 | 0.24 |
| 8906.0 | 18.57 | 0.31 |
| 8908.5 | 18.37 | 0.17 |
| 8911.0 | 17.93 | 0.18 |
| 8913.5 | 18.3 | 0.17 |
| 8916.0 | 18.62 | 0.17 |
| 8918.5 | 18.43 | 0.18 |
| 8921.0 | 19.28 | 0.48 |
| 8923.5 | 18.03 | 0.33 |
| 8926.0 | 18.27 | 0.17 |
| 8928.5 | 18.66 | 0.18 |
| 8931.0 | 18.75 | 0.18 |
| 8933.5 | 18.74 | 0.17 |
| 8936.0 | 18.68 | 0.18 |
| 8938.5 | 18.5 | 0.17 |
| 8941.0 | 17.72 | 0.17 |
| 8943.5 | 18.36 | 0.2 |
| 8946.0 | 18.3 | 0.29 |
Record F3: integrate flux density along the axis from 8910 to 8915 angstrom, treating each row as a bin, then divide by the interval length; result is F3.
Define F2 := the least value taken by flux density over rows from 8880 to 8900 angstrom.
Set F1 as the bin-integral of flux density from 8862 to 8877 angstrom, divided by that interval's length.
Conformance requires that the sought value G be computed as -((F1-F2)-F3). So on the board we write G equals 18.7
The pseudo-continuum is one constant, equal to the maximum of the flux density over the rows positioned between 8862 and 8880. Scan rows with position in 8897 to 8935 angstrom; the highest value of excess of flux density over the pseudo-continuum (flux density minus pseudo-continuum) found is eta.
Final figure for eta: 1.3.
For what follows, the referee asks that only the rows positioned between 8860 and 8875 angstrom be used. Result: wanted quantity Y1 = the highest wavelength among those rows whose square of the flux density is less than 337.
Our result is 8873.5 angstrom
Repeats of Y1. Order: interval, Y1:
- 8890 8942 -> 8941.0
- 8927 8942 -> 8941.0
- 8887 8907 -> 8901.0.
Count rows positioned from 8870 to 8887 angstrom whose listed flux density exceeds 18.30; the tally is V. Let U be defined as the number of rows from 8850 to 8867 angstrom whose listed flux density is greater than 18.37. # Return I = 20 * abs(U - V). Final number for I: 60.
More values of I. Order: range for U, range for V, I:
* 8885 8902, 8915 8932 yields 80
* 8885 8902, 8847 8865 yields 80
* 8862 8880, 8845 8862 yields 120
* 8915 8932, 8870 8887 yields 80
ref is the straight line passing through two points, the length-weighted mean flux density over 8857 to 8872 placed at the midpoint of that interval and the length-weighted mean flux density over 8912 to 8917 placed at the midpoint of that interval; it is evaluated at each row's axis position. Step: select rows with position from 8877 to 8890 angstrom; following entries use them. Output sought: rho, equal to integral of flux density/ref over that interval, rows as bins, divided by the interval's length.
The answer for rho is 1.01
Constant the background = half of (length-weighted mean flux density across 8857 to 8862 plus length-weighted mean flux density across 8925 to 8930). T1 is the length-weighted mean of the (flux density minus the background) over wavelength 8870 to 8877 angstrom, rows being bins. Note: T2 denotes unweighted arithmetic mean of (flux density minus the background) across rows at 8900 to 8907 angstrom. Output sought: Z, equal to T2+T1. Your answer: -1.6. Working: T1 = -1.4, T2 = -0.26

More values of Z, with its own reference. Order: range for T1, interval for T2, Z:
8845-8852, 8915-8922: 0.8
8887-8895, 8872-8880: -1.5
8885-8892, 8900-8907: -0.7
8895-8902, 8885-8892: -1.0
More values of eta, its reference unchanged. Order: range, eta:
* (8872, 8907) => 0.6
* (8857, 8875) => 1.2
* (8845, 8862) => 1.8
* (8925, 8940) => 0.8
